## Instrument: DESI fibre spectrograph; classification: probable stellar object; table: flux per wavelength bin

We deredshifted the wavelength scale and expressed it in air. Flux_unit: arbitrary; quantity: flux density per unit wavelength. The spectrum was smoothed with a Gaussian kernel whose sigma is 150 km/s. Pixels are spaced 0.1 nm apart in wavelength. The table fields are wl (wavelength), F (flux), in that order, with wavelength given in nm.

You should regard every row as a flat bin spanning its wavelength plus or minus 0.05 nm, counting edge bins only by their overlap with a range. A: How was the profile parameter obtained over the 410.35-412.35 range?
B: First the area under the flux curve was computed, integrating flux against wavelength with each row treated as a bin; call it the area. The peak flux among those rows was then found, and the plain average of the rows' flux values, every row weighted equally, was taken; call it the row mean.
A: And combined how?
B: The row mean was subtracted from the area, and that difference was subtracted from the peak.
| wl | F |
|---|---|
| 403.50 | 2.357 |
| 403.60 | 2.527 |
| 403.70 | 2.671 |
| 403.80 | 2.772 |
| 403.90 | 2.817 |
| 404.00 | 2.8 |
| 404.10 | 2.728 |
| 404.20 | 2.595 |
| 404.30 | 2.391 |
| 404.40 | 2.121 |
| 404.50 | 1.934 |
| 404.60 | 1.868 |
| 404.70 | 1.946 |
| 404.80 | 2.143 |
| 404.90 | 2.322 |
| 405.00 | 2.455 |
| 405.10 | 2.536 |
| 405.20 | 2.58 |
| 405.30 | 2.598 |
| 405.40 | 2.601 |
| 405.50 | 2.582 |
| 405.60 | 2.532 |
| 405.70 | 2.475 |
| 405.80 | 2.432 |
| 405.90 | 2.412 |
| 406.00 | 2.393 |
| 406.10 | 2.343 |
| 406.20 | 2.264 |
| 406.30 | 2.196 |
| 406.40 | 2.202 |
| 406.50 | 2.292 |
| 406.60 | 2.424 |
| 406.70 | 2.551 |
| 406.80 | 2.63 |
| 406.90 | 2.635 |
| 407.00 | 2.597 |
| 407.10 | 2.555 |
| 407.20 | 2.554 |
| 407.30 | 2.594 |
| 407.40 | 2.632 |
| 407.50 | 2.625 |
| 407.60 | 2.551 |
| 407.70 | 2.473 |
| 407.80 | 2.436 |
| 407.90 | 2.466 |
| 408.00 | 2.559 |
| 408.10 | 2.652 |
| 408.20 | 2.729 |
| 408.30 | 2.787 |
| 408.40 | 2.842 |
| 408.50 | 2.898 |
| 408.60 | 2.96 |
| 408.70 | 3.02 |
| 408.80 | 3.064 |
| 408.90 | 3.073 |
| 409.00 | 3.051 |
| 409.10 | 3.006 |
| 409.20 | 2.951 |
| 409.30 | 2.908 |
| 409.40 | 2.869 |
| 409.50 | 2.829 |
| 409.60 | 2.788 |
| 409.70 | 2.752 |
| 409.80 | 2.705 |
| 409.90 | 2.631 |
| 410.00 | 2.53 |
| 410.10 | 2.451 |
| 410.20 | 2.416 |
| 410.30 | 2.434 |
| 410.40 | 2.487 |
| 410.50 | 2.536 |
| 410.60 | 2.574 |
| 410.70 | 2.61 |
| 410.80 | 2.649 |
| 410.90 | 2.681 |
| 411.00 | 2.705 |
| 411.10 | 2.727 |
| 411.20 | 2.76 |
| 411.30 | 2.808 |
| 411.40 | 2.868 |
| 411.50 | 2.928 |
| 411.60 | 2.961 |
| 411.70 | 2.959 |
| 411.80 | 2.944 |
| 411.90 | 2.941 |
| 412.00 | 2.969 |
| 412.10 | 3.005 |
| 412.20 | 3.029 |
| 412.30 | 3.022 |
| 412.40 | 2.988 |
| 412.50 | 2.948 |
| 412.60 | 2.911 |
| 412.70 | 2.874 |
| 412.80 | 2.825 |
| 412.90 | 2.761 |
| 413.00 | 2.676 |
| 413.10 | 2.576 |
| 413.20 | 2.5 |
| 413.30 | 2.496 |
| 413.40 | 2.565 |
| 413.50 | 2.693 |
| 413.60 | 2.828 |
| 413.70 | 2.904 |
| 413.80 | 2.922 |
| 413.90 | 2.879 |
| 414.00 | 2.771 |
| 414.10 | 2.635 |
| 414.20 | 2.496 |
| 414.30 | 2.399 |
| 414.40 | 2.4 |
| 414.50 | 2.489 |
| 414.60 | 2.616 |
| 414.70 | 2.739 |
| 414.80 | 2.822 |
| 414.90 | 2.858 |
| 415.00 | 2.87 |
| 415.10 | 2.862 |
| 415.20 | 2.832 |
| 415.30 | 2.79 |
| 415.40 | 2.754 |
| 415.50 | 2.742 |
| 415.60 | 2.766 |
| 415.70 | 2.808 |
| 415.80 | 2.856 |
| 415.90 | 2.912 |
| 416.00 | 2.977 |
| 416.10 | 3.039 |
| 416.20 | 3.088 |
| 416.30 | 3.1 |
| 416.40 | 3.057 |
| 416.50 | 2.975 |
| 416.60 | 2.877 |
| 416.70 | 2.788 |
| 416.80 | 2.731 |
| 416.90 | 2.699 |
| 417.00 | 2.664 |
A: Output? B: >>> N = 0.2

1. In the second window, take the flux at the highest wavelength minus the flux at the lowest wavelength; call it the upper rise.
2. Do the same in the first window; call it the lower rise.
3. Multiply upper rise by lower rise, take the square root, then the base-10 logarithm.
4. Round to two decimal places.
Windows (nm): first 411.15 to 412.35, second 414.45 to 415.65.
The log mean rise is -0.57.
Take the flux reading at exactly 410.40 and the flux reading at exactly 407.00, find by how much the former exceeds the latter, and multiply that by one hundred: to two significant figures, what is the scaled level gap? -11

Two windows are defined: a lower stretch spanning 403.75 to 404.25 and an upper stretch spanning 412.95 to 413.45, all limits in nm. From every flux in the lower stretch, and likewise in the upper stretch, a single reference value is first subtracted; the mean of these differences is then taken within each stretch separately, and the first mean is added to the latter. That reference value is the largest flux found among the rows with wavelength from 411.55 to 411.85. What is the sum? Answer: -0.62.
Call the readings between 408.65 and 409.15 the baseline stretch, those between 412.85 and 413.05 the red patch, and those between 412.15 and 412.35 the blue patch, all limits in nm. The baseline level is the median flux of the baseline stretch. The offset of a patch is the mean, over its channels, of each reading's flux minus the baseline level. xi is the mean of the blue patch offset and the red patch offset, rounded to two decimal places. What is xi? -0.18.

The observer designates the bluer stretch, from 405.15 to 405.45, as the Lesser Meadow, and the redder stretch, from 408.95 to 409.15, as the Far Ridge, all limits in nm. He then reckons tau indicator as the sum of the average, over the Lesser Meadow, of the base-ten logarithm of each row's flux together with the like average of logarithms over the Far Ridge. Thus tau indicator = 0.895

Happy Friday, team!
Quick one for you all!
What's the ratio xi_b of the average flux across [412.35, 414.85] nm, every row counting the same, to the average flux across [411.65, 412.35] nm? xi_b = 0.91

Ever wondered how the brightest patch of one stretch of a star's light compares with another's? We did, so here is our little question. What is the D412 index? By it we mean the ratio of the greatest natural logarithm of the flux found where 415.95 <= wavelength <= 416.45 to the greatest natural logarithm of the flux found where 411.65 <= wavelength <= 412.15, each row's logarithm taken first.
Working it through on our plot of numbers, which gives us 1.03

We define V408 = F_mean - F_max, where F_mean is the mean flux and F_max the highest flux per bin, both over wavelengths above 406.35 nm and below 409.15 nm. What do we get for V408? -0.40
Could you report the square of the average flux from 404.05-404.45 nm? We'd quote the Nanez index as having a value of 6.0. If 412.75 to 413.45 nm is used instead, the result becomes 6.9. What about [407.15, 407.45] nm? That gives 6.7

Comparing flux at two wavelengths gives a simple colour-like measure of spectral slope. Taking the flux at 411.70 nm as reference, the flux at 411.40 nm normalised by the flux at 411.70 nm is 0.97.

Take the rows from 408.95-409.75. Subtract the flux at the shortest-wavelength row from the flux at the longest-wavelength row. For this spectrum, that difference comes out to -0.30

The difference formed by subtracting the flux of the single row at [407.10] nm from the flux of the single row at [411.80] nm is 0.4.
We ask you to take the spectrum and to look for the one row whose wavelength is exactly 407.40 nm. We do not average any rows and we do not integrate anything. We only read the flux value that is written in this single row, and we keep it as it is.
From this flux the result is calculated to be 2.632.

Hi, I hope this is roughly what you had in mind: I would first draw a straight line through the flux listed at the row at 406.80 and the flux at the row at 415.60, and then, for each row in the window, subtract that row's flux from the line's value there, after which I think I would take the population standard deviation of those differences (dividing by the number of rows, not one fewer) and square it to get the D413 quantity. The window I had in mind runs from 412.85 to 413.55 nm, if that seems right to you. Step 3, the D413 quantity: 0.0091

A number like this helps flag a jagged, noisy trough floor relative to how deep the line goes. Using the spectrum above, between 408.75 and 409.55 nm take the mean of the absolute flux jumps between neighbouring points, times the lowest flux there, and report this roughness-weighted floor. 0.102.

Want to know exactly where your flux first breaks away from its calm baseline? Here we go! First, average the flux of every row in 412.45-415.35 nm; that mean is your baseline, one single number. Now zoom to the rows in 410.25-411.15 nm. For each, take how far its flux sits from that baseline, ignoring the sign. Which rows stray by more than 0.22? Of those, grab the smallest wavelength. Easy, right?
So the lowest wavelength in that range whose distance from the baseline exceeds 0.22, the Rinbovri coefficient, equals 410.30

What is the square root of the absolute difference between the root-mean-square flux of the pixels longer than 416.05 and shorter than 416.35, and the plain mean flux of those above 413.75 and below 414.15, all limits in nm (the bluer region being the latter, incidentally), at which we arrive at 0.52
